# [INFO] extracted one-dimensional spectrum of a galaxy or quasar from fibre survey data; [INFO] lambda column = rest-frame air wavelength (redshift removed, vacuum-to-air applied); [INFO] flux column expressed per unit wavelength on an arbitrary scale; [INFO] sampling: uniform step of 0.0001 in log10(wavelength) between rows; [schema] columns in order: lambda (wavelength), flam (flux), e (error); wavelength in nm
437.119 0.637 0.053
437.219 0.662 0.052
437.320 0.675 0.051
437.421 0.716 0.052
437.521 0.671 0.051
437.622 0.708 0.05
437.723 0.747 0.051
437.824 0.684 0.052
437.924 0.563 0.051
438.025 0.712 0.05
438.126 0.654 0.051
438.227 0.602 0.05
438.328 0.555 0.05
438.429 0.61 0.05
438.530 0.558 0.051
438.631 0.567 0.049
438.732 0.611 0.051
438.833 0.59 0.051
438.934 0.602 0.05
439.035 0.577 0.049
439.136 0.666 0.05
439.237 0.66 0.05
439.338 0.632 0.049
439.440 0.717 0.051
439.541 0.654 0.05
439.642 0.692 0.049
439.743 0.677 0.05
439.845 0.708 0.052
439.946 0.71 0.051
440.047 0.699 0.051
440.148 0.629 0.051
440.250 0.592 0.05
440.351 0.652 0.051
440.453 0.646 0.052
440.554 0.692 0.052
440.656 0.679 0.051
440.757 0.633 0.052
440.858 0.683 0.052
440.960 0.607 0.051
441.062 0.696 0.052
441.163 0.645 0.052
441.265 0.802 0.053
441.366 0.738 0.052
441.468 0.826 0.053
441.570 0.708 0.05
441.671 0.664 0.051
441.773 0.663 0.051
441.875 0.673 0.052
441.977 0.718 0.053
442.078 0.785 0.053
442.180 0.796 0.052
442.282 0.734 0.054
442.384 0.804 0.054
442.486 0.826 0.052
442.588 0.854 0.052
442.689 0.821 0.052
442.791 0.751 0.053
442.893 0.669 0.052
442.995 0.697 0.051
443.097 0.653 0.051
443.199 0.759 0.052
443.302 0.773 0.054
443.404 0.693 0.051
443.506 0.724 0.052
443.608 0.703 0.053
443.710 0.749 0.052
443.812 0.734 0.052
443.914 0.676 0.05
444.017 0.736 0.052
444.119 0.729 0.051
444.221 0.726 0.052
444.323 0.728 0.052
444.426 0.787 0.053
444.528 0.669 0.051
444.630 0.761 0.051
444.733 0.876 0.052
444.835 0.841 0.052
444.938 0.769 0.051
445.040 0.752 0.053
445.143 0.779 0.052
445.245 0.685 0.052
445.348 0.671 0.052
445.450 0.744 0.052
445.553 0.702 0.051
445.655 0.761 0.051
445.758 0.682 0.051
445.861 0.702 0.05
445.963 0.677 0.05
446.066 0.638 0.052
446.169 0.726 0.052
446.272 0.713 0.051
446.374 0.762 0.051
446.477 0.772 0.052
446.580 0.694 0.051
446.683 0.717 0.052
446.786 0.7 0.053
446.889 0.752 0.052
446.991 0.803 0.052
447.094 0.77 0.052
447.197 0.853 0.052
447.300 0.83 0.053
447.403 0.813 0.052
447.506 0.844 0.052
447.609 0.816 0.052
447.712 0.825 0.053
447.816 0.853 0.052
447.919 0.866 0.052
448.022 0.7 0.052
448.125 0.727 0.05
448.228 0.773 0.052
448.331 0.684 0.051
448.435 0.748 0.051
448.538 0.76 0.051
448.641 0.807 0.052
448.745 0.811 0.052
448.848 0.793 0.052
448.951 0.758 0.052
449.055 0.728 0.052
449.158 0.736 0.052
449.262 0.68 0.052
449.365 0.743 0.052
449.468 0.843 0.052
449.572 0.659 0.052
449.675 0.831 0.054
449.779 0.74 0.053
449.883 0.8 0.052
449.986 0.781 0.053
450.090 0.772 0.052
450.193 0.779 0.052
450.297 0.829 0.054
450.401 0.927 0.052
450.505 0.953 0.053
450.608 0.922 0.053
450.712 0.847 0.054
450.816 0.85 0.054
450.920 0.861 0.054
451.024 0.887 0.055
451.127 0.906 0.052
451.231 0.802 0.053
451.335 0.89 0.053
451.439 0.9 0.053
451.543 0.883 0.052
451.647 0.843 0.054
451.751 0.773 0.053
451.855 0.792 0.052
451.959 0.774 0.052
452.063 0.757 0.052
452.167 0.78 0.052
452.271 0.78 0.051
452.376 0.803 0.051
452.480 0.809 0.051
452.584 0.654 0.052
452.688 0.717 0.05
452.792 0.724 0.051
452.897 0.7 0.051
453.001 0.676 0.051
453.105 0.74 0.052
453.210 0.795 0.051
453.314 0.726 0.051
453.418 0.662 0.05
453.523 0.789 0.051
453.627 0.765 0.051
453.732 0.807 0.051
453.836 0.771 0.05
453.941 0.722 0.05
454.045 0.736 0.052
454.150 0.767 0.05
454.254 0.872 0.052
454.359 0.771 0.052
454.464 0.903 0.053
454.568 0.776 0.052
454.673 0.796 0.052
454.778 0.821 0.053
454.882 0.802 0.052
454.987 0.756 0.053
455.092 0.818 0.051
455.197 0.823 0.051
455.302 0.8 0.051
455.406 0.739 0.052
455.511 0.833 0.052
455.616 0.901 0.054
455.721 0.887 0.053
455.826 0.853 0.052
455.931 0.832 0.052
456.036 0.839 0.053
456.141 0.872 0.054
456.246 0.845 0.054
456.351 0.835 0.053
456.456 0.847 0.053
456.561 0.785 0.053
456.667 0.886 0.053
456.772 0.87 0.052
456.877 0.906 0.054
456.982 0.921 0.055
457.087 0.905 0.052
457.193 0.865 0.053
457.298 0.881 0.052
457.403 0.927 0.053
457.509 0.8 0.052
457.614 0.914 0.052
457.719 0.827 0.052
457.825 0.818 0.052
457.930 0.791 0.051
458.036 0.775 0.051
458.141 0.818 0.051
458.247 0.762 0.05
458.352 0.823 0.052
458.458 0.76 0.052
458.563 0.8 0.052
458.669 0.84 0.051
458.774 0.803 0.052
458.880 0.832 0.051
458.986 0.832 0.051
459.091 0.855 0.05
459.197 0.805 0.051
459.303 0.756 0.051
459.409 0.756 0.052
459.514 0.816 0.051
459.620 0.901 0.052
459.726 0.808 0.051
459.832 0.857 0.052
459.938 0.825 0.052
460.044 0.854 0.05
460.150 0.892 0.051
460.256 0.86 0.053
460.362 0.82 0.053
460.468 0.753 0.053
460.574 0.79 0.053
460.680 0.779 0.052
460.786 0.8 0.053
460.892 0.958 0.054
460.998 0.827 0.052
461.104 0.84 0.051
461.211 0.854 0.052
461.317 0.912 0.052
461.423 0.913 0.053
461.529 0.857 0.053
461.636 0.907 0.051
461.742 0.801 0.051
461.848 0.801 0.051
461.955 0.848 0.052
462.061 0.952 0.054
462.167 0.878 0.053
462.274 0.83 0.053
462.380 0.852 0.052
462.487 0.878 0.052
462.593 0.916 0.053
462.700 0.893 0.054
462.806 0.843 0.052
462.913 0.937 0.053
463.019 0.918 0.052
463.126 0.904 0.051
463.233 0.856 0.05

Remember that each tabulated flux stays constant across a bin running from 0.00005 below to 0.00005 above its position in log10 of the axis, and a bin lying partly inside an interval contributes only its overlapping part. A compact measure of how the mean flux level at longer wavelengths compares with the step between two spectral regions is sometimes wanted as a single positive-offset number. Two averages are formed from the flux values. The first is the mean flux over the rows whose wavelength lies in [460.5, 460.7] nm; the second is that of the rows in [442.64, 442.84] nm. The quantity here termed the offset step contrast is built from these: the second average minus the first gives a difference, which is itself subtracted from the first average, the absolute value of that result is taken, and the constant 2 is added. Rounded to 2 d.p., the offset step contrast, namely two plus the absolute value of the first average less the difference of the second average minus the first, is 2.78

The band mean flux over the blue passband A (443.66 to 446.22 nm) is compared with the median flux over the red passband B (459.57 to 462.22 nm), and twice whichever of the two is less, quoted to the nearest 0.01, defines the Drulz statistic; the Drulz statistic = 1.46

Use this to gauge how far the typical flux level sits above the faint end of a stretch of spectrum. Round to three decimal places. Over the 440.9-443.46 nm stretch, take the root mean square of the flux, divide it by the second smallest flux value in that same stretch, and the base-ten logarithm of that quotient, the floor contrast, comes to 0.058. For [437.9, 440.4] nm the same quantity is 0.058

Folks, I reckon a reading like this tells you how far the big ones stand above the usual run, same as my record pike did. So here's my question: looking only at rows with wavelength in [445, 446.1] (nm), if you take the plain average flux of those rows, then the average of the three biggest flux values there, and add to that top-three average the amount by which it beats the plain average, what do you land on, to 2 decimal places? 0.82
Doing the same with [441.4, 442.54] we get 0.89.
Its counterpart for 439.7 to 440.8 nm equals 0.75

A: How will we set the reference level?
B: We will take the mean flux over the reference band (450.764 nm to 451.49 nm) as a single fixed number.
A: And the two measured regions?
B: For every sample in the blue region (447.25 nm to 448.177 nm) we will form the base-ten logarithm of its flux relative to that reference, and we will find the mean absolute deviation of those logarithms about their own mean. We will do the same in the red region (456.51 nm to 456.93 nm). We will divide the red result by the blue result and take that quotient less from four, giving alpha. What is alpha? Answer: 3.2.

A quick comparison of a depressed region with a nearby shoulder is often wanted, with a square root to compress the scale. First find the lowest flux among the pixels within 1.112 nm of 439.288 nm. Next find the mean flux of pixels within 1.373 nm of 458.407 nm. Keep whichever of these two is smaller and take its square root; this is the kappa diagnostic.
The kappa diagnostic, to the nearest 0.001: 0.745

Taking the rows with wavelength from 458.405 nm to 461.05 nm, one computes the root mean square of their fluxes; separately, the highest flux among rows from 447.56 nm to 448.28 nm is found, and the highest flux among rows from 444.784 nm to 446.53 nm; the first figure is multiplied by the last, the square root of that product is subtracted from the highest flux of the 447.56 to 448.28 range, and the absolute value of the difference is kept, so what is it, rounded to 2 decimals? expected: 0.03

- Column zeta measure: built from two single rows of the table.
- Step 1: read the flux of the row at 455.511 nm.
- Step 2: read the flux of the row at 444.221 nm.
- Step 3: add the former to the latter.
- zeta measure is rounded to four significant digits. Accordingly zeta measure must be 1.559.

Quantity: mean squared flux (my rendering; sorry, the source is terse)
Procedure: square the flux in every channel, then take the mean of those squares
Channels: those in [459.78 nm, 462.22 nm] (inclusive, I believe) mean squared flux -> 0.73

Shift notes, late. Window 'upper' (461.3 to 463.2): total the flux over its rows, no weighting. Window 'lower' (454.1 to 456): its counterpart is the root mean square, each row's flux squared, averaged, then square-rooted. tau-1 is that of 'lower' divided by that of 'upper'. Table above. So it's 0.0518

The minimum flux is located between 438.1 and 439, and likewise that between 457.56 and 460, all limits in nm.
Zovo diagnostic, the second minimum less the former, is 0.20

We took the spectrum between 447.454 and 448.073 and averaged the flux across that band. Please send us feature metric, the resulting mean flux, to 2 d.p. 0.82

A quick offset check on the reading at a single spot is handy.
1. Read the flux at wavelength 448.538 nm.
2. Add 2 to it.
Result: 2.76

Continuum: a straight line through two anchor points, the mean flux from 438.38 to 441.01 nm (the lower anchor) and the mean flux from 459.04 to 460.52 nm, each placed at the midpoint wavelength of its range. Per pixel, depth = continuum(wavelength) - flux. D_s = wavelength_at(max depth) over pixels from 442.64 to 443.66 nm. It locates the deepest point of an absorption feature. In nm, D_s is 443.097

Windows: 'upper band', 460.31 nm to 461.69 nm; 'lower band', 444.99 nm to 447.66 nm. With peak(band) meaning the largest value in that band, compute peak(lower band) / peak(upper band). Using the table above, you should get 0.89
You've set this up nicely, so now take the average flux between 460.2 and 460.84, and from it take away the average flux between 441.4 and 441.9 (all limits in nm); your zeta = 0.09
